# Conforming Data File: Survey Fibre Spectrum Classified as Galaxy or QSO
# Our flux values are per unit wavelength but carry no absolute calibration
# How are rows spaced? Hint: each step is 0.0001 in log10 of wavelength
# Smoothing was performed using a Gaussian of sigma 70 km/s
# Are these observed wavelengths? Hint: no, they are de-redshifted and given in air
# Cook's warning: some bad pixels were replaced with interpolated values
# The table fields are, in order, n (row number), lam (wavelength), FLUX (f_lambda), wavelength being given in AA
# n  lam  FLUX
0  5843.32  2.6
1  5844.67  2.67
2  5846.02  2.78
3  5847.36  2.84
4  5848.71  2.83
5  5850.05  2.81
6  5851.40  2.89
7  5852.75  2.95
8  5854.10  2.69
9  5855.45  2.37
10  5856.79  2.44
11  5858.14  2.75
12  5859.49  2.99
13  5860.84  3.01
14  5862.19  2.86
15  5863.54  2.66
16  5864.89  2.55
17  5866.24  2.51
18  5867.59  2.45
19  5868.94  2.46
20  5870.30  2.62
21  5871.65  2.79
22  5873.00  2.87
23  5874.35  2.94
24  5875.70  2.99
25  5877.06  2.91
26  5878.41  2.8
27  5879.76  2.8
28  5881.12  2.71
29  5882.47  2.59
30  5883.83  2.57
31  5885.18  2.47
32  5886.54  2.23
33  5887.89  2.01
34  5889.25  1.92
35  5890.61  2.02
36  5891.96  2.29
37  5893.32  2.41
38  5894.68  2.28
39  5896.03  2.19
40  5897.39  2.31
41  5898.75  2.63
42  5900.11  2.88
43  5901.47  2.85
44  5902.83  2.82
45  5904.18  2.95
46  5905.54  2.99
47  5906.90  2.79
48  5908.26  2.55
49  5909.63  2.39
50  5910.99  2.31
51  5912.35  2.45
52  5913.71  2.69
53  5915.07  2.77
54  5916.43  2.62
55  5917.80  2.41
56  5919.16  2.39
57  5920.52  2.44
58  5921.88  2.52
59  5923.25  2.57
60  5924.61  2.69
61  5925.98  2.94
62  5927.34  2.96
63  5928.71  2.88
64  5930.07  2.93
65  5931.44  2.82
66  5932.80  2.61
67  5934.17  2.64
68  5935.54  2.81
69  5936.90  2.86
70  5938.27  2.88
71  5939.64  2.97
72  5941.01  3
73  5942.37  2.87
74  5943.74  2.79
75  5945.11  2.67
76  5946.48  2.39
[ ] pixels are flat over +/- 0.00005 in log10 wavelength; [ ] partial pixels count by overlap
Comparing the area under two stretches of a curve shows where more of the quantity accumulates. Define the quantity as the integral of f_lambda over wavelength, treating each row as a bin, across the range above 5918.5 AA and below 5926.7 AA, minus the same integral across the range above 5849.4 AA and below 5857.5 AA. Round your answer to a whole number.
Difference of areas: -1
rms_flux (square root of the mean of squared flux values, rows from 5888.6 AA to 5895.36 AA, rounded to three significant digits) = 2.19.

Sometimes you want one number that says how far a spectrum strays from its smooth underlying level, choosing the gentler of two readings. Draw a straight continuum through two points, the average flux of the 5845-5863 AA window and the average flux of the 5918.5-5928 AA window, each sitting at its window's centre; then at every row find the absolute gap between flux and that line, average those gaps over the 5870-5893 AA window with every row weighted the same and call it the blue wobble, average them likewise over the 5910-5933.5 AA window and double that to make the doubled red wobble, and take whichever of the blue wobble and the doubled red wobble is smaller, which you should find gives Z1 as 0.28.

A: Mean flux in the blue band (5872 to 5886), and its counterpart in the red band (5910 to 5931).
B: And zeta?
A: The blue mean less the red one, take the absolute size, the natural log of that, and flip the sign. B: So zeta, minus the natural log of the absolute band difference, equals 2.1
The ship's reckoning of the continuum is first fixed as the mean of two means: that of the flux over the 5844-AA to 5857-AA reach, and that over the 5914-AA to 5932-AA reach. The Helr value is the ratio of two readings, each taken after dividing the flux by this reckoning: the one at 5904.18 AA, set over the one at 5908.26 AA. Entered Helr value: 1.16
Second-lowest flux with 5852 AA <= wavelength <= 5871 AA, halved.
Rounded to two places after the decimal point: 1.22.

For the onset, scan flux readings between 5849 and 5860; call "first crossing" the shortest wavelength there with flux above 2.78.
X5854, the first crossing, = 5850.05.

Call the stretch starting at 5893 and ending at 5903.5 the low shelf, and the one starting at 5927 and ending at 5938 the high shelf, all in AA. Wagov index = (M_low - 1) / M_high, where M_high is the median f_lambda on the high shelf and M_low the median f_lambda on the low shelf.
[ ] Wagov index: 0.54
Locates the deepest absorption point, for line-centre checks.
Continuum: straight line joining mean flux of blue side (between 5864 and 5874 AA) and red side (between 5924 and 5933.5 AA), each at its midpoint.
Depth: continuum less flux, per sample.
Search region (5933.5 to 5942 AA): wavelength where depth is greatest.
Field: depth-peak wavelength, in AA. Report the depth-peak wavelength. 5934.17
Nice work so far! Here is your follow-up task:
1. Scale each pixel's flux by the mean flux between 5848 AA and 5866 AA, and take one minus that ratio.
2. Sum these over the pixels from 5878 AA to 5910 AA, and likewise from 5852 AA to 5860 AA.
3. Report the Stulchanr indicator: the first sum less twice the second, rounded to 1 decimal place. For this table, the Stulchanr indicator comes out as 1.8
